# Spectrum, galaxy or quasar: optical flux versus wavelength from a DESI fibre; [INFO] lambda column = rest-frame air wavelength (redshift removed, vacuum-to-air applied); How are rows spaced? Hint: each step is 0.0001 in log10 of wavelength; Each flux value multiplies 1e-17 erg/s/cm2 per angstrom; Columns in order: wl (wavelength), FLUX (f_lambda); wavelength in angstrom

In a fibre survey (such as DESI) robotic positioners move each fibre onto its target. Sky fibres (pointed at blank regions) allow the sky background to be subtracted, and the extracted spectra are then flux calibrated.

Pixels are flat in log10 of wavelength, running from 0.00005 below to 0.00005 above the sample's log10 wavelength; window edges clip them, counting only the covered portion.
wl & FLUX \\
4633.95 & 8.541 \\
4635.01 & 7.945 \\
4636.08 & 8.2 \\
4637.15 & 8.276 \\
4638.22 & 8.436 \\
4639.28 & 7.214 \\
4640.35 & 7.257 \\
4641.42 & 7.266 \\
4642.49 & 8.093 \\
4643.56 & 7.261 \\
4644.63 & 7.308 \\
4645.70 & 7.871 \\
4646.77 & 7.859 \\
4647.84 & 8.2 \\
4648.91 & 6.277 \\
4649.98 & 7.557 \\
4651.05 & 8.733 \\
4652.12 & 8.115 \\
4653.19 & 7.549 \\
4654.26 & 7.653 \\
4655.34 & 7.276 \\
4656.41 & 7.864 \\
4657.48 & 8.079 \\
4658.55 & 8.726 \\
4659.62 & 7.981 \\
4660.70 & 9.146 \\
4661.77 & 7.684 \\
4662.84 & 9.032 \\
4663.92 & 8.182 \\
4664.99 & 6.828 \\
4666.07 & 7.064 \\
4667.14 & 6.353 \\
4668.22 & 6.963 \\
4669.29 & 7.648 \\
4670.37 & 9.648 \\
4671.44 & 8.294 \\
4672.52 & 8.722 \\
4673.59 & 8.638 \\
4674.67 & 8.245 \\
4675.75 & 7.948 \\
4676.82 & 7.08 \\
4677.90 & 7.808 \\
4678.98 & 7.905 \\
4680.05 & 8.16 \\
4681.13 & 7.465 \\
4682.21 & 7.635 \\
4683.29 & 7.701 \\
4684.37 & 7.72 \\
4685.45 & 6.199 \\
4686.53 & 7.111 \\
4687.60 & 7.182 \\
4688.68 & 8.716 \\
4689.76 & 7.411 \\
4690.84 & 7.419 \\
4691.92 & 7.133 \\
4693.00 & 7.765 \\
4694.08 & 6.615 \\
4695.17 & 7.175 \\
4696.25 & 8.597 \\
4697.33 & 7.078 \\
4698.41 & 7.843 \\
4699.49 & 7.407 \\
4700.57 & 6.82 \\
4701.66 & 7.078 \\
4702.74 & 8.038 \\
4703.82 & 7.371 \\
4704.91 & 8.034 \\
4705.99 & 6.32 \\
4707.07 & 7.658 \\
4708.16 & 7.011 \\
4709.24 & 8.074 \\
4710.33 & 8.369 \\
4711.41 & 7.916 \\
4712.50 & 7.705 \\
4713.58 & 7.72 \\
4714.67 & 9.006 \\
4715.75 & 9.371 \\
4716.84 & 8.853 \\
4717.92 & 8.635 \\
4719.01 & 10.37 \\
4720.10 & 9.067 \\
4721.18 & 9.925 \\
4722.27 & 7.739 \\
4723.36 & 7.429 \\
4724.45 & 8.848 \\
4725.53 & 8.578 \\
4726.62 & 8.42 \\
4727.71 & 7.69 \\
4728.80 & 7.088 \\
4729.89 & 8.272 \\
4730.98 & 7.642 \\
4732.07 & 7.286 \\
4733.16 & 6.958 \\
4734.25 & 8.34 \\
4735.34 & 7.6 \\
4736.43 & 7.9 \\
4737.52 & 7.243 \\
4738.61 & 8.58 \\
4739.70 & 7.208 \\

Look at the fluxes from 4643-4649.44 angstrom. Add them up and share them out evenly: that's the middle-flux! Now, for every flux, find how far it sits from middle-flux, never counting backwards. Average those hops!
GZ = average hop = 0.51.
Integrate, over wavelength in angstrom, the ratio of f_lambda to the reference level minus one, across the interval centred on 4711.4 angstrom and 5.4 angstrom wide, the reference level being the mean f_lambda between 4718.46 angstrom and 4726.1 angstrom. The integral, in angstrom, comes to -0.5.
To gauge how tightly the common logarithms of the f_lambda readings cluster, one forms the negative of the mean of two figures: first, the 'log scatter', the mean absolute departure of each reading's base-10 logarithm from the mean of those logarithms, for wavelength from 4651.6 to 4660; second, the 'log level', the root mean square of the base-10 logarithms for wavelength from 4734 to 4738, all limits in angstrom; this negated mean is -0.454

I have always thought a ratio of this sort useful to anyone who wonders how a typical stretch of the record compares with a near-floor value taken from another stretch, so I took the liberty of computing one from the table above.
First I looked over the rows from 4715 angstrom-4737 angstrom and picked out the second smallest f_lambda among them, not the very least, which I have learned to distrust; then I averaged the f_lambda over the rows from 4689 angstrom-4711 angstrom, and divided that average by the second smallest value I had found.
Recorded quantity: 1.05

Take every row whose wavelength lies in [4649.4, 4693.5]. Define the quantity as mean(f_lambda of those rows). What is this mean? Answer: 7.81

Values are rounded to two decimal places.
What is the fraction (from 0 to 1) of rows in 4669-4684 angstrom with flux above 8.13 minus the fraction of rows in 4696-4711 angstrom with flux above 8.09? 0.29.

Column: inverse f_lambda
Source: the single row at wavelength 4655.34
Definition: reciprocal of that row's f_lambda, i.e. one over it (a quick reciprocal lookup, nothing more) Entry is 0.137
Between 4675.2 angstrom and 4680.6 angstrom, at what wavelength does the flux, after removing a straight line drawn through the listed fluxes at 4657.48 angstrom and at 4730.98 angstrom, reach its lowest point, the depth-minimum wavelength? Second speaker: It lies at 4676.82 angstrom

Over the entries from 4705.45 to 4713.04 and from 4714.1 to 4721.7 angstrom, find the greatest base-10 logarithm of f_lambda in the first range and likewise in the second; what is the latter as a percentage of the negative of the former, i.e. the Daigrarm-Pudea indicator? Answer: -110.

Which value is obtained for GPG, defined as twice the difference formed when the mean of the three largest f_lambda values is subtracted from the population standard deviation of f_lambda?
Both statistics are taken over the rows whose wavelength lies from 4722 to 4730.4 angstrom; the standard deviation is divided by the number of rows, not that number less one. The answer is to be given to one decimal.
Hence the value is -16.1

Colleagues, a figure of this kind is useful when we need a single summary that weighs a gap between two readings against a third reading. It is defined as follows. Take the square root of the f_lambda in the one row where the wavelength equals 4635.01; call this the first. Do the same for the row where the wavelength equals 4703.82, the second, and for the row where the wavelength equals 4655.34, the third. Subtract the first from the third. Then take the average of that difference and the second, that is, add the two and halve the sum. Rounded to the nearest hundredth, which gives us 1.30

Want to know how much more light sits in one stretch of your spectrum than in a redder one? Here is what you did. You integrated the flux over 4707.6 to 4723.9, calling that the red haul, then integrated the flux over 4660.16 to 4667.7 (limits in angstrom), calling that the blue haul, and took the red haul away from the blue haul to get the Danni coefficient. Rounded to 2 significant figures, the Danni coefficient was -80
